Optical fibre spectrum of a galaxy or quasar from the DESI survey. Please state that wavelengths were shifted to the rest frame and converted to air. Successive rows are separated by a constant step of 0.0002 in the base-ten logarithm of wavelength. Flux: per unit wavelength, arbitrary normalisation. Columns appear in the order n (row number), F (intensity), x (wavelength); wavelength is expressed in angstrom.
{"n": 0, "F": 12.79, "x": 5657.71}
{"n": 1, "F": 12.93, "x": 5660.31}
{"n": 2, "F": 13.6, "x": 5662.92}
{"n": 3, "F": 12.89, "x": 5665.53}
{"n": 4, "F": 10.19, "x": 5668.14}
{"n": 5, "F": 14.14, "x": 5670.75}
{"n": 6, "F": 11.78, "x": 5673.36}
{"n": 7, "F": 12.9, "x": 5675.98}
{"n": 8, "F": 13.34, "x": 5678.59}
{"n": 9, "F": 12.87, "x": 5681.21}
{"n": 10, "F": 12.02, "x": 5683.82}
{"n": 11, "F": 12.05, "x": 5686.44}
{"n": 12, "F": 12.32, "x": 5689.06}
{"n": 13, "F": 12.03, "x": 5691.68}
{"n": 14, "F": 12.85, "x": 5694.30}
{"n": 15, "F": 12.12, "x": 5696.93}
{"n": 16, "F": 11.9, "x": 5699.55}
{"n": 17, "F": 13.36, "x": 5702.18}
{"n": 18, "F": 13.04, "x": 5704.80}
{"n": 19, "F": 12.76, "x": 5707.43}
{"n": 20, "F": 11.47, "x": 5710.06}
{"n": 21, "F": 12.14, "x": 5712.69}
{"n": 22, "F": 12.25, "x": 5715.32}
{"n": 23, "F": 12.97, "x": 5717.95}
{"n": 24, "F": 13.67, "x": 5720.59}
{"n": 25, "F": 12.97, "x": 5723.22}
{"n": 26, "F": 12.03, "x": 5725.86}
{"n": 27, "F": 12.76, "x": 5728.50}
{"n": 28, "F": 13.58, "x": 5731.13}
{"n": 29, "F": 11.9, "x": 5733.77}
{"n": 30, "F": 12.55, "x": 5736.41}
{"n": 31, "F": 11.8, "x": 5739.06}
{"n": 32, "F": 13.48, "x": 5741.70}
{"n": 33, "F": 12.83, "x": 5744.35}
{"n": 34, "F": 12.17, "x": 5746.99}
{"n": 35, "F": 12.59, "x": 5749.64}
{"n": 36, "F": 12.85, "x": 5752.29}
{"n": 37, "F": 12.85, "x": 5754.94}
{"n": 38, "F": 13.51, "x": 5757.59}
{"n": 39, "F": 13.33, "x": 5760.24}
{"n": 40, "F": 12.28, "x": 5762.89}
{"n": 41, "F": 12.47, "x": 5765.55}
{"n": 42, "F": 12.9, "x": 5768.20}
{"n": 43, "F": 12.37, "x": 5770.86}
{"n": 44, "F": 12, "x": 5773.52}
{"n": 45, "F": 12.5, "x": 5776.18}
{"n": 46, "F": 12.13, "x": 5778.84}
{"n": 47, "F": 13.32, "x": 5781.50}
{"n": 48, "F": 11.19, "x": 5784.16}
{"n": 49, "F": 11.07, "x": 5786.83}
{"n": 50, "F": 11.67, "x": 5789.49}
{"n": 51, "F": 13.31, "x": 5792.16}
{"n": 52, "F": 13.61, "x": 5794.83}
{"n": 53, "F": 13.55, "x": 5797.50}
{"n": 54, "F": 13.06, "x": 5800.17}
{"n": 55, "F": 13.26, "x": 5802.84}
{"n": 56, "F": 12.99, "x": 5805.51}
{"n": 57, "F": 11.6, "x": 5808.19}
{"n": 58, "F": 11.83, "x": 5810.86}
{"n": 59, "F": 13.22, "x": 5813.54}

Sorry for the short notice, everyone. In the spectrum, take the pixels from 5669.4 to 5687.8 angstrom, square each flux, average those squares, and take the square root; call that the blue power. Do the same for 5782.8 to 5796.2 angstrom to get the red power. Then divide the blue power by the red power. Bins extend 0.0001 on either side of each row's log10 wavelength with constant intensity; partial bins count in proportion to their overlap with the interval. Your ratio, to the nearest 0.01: 1.04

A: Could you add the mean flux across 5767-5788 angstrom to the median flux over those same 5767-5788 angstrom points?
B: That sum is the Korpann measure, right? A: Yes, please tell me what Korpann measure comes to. 24.4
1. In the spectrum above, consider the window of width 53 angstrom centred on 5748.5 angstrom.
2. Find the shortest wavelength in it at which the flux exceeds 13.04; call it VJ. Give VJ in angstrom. 5731.13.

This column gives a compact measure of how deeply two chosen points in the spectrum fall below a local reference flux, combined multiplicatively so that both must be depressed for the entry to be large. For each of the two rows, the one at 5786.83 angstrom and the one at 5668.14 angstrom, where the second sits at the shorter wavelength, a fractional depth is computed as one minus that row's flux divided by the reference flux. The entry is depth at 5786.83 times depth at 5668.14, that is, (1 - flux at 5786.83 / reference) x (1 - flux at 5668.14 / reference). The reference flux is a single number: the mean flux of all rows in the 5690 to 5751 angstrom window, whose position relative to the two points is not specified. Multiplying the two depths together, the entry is 0.023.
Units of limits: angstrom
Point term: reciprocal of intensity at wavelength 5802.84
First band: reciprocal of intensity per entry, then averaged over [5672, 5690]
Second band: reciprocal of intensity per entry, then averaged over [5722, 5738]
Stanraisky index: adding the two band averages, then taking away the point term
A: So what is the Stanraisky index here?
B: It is 0.0843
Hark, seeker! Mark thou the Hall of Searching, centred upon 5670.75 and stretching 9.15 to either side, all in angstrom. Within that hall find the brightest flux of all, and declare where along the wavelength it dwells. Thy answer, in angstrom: 5670.75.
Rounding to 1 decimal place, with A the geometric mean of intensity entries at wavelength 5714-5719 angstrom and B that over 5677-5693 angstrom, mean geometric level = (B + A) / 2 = 12.5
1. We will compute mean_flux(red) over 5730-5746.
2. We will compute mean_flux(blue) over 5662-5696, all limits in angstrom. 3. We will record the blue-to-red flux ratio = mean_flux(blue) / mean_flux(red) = 0.99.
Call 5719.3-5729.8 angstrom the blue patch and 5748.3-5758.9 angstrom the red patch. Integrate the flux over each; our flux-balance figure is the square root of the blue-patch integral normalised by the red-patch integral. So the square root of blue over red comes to 0.99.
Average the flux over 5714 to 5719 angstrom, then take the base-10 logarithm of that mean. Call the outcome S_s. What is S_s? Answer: 1.10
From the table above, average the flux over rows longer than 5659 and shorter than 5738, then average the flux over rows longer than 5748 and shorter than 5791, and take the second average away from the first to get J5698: 0.14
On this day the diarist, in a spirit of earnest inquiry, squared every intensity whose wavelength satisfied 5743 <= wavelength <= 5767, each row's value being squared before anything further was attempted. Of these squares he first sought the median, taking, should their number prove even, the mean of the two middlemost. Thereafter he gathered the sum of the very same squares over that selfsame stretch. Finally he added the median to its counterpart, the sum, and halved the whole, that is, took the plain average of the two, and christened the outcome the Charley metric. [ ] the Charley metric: 816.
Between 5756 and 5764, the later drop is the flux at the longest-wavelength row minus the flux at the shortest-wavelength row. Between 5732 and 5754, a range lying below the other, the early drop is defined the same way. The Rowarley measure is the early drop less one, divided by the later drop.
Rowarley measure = 0.0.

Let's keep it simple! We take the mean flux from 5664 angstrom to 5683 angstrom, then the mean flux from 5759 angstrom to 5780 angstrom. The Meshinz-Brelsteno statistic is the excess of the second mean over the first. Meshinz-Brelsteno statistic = -0.09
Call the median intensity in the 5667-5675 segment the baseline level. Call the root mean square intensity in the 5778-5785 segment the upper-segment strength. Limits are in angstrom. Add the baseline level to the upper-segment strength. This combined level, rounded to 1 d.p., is 24.0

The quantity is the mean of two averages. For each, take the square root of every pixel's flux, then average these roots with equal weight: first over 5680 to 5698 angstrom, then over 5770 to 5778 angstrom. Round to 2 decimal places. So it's 3.51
